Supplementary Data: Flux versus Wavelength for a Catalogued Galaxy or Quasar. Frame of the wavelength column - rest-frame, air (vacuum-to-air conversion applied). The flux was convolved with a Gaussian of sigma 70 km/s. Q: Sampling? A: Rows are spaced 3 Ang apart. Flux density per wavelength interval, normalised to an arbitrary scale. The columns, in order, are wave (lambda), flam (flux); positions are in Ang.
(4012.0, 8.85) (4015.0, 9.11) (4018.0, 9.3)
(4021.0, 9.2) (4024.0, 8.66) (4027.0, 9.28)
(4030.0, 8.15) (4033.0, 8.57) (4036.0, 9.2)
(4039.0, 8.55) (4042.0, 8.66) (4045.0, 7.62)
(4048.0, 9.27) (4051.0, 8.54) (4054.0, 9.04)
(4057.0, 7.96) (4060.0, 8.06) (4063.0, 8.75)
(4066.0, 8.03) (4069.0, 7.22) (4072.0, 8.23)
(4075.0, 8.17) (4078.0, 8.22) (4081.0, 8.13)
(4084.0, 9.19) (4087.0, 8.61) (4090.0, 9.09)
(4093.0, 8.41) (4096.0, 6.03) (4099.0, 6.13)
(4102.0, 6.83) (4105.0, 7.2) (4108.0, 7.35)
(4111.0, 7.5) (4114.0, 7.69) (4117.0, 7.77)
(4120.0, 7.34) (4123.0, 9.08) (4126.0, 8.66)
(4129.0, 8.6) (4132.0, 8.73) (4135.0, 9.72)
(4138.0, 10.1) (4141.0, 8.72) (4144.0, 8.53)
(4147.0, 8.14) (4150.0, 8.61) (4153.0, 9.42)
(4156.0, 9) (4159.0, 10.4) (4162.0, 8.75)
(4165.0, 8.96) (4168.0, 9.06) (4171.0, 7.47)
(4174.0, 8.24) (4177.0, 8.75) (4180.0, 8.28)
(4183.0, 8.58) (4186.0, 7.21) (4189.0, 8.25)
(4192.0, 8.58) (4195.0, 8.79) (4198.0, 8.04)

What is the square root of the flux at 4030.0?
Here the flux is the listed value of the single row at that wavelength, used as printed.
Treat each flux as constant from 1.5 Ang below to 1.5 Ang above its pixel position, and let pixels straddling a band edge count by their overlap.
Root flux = 2.85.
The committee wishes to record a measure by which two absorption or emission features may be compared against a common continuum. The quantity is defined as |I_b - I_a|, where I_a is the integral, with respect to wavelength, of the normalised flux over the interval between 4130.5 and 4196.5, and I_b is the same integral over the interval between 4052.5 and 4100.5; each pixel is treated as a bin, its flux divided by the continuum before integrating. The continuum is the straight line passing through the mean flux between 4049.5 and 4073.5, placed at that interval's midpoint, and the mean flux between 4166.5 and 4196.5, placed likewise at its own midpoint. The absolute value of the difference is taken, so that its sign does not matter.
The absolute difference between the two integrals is 22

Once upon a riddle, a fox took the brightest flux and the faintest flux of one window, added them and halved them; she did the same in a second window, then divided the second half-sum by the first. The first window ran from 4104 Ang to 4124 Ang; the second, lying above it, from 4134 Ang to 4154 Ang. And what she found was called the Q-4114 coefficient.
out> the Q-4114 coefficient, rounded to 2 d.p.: 1.12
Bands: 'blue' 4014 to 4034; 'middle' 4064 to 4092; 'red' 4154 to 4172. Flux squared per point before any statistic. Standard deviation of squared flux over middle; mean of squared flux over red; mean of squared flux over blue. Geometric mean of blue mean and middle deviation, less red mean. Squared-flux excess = -54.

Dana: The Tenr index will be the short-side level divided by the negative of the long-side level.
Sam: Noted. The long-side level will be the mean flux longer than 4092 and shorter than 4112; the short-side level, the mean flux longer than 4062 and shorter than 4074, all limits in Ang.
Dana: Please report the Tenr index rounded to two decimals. -1.14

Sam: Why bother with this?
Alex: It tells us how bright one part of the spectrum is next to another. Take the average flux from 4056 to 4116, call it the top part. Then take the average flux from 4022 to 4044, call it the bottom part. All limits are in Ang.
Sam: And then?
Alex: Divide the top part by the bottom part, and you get 0.90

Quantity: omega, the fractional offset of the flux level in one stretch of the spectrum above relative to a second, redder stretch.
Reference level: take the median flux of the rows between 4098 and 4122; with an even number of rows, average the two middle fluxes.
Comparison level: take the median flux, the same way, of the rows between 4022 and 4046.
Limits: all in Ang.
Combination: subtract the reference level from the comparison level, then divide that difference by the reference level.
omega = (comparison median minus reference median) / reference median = 0.17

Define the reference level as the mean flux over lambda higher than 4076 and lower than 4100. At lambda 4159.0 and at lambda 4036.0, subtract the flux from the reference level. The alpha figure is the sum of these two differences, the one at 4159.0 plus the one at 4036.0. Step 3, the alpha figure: -3.6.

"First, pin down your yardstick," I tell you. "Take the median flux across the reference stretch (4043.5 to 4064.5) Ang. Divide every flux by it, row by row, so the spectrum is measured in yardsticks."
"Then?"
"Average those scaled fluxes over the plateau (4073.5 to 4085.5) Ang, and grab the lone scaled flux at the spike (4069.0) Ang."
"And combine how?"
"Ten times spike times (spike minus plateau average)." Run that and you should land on -1.2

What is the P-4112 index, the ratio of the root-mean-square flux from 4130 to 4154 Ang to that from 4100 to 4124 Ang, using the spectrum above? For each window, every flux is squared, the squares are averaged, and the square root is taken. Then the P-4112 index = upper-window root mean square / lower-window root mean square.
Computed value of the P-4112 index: 1.18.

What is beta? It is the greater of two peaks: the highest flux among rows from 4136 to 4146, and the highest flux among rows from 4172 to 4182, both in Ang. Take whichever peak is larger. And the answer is 10.1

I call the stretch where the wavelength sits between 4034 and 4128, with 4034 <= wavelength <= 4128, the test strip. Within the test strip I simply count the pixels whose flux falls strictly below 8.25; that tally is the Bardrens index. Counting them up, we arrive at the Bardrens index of 18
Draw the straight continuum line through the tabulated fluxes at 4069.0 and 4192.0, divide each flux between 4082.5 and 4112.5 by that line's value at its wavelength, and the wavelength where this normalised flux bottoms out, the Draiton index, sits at 4096.0 Ang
